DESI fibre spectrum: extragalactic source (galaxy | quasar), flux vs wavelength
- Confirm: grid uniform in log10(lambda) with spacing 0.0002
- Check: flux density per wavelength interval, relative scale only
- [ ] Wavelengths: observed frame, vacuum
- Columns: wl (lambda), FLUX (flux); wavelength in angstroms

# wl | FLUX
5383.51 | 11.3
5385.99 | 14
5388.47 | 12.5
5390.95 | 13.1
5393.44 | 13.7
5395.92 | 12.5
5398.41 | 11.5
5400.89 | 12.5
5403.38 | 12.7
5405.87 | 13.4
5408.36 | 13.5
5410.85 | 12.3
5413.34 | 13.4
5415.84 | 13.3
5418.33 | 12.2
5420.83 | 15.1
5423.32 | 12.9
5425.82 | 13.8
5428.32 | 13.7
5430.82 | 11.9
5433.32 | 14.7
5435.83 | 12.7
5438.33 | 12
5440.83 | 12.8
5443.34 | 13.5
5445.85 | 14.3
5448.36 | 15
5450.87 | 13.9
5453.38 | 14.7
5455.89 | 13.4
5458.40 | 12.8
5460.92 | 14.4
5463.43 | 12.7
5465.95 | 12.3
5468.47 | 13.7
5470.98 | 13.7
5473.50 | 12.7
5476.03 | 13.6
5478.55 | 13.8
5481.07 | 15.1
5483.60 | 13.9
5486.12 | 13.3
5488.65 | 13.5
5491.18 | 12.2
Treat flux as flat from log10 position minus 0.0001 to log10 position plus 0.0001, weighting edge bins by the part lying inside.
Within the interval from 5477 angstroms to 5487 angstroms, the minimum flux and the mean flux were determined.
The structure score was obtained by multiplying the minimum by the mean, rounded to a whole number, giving 187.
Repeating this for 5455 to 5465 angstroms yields 169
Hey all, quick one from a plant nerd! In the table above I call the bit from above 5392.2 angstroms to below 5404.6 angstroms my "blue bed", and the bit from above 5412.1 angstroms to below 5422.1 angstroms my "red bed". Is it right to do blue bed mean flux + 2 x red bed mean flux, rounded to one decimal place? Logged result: 39.6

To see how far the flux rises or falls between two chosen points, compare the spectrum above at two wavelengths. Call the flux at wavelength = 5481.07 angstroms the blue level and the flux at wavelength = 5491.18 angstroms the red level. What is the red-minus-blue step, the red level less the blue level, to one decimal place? -2.9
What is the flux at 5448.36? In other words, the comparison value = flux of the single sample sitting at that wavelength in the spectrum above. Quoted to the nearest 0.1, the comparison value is 15.0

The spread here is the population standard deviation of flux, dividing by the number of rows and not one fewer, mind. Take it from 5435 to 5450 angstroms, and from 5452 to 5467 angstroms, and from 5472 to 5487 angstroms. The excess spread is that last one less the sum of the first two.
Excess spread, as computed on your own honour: -1.2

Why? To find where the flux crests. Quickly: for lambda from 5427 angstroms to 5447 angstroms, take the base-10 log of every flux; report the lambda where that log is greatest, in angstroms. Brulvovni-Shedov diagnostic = 5433.32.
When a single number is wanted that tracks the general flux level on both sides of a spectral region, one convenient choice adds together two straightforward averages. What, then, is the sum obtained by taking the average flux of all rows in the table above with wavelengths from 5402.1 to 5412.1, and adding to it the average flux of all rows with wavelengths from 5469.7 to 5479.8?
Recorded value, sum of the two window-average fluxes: 26.43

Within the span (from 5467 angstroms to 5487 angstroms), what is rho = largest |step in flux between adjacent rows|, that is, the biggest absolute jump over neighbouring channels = 1.3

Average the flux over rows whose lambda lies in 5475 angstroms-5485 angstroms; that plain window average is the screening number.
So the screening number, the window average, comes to 14.1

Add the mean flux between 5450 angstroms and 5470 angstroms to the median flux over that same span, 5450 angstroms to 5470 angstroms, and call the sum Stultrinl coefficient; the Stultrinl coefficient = 27.0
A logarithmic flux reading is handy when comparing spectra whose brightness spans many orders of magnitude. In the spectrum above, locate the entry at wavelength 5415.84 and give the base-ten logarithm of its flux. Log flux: 1.12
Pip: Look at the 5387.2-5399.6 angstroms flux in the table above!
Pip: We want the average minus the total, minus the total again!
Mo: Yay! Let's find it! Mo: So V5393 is -114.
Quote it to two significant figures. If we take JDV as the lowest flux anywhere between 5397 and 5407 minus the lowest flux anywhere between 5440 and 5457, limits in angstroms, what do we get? -1.3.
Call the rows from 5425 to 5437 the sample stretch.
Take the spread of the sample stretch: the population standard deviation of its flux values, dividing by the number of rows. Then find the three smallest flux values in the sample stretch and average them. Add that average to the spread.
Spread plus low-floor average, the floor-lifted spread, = 13.7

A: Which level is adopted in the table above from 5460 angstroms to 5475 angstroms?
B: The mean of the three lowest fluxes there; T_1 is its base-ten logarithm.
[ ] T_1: 1.10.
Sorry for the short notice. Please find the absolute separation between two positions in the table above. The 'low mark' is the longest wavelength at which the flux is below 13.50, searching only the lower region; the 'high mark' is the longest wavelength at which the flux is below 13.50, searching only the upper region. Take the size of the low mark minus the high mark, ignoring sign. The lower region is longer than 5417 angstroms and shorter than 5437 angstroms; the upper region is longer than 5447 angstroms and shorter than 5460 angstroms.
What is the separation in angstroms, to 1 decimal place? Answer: 22.6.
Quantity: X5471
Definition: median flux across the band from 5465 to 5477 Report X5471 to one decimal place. 13.6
